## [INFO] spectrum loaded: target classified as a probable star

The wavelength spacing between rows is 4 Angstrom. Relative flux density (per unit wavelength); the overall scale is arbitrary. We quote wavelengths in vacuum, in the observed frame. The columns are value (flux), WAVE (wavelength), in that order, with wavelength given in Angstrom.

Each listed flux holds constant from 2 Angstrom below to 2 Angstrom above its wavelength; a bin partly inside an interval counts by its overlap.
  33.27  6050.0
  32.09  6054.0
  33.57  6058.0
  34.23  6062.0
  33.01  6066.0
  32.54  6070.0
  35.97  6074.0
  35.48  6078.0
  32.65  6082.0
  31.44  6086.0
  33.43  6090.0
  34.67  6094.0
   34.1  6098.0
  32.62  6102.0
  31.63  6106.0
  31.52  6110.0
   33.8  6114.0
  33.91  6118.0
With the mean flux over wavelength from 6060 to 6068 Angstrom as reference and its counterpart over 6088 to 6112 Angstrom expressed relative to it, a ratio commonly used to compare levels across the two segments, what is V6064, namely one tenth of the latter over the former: 0.0981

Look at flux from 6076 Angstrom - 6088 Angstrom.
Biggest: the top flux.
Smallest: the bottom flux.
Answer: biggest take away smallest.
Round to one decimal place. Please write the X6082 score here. 4.0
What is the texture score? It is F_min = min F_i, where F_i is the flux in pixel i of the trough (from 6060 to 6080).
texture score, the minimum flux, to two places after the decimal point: 32.54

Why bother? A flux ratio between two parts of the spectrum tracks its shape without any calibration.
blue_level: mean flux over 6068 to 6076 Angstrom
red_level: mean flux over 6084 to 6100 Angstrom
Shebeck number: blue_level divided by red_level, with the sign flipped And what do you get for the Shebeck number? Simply -1.03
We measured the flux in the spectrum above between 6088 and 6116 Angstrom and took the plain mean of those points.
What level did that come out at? 33.1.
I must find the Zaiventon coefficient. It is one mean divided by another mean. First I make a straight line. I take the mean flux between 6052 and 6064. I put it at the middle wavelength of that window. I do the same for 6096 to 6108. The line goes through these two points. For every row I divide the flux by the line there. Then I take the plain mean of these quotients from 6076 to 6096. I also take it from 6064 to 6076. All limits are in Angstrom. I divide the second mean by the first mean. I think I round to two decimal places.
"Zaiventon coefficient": 1.00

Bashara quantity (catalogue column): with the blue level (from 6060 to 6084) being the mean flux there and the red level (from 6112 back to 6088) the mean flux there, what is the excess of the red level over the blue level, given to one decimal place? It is -1.0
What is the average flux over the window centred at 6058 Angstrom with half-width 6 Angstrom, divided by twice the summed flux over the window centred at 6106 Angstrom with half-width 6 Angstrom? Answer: 0.174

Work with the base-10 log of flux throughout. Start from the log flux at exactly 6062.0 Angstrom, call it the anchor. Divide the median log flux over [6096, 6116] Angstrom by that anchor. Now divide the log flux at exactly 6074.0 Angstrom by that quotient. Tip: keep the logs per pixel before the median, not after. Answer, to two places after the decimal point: 1.58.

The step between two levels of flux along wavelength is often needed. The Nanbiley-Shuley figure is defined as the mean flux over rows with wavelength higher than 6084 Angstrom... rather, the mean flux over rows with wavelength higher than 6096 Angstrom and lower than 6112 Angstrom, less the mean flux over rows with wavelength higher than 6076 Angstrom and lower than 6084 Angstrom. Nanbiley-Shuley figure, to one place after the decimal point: -1.6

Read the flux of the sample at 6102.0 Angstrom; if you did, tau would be 32.62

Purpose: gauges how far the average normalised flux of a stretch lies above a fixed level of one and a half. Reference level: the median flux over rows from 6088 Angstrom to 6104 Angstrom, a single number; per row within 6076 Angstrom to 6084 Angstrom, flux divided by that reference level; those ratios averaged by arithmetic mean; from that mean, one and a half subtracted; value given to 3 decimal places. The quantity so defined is -0.491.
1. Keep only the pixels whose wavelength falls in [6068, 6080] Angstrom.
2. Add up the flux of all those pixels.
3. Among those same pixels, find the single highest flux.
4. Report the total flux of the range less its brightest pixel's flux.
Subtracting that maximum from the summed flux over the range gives 68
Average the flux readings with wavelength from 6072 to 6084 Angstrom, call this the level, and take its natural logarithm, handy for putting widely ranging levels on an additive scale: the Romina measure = 3.547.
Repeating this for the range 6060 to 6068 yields 3.515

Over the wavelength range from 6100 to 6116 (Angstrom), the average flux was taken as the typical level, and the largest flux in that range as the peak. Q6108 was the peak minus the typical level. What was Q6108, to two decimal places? 1.41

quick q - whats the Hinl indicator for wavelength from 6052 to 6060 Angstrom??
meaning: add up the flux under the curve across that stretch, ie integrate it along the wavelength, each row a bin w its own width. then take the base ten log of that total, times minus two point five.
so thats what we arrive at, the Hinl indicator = -6.05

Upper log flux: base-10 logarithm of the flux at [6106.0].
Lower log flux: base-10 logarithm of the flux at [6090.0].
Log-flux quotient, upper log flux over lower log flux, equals 0.98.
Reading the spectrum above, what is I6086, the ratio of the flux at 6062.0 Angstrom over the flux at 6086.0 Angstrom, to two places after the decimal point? 1.09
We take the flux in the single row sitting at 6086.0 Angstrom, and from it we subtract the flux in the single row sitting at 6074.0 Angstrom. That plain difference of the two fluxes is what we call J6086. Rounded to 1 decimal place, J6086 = -4.5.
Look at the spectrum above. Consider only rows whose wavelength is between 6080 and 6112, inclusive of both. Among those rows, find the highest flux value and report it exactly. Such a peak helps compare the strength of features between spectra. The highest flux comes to 34.67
